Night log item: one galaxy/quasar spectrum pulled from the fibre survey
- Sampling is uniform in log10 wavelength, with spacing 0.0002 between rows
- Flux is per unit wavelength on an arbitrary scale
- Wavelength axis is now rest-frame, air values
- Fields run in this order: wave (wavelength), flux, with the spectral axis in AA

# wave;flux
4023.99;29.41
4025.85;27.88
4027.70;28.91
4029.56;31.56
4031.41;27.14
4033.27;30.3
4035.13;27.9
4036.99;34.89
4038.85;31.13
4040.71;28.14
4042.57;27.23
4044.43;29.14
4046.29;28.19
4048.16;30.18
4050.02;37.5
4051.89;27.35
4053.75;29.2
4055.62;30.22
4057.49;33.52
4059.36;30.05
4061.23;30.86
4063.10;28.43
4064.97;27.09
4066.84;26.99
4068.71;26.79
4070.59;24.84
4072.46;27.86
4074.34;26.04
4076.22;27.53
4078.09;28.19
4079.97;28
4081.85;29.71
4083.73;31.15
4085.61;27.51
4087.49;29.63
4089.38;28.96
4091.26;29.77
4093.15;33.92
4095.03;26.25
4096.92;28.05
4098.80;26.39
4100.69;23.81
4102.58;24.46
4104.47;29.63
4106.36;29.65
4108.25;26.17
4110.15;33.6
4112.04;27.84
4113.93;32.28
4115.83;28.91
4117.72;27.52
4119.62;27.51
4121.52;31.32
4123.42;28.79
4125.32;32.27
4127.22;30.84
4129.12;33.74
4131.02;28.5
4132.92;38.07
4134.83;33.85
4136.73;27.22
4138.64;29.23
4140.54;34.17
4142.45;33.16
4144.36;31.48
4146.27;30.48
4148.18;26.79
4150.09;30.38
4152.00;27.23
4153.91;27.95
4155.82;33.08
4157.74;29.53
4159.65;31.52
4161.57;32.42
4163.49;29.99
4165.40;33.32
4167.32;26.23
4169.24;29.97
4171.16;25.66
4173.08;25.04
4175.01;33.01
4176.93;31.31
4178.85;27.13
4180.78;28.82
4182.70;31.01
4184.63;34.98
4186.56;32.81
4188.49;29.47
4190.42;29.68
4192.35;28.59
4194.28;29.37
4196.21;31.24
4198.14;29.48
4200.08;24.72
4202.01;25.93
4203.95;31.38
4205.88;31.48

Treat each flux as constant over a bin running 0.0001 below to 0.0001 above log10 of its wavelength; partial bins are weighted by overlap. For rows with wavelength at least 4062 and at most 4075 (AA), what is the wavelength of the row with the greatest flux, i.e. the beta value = 4063.10 AA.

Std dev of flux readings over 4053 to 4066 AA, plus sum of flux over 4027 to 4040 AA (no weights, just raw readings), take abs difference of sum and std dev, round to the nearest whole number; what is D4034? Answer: 210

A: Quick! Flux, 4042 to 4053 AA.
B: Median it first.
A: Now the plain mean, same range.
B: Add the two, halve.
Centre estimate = 29.3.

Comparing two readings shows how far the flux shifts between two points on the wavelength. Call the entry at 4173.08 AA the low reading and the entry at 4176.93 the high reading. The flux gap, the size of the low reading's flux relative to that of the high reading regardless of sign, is 6.3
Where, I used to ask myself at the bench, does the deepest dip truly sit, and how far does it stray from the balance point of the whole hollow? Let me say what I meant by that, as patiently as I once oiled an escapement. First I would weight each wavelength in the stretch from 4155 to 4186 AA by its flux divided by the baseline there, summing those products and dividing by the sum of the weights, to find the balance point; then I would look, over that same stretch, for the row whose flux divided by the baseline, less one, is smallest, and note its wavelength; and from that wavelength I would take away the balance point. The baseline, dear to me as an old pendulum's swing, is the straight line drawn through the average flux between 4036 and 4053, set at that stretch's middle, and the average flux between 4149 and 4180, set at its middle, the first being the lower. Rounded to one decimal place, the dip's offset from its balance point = 2.9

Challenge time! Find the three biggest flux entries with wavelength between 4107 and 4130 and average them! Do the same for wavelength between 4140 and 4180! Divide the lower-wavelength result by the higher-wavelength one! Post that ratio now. 0.99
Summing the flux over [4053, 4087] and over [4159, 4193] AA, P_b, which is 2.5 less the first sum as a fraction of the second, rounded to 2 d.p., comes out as 1.55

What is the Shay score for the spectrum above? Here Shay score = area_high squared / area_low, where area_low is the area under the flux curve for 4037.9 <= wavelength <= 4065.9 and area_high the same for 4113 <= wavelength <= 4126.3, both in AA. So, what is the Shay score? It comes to 187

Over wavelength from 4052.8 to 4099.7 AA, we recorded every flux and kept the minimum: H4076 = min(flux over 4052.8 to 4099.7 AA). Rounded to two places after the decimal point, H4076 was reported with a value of 24.84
